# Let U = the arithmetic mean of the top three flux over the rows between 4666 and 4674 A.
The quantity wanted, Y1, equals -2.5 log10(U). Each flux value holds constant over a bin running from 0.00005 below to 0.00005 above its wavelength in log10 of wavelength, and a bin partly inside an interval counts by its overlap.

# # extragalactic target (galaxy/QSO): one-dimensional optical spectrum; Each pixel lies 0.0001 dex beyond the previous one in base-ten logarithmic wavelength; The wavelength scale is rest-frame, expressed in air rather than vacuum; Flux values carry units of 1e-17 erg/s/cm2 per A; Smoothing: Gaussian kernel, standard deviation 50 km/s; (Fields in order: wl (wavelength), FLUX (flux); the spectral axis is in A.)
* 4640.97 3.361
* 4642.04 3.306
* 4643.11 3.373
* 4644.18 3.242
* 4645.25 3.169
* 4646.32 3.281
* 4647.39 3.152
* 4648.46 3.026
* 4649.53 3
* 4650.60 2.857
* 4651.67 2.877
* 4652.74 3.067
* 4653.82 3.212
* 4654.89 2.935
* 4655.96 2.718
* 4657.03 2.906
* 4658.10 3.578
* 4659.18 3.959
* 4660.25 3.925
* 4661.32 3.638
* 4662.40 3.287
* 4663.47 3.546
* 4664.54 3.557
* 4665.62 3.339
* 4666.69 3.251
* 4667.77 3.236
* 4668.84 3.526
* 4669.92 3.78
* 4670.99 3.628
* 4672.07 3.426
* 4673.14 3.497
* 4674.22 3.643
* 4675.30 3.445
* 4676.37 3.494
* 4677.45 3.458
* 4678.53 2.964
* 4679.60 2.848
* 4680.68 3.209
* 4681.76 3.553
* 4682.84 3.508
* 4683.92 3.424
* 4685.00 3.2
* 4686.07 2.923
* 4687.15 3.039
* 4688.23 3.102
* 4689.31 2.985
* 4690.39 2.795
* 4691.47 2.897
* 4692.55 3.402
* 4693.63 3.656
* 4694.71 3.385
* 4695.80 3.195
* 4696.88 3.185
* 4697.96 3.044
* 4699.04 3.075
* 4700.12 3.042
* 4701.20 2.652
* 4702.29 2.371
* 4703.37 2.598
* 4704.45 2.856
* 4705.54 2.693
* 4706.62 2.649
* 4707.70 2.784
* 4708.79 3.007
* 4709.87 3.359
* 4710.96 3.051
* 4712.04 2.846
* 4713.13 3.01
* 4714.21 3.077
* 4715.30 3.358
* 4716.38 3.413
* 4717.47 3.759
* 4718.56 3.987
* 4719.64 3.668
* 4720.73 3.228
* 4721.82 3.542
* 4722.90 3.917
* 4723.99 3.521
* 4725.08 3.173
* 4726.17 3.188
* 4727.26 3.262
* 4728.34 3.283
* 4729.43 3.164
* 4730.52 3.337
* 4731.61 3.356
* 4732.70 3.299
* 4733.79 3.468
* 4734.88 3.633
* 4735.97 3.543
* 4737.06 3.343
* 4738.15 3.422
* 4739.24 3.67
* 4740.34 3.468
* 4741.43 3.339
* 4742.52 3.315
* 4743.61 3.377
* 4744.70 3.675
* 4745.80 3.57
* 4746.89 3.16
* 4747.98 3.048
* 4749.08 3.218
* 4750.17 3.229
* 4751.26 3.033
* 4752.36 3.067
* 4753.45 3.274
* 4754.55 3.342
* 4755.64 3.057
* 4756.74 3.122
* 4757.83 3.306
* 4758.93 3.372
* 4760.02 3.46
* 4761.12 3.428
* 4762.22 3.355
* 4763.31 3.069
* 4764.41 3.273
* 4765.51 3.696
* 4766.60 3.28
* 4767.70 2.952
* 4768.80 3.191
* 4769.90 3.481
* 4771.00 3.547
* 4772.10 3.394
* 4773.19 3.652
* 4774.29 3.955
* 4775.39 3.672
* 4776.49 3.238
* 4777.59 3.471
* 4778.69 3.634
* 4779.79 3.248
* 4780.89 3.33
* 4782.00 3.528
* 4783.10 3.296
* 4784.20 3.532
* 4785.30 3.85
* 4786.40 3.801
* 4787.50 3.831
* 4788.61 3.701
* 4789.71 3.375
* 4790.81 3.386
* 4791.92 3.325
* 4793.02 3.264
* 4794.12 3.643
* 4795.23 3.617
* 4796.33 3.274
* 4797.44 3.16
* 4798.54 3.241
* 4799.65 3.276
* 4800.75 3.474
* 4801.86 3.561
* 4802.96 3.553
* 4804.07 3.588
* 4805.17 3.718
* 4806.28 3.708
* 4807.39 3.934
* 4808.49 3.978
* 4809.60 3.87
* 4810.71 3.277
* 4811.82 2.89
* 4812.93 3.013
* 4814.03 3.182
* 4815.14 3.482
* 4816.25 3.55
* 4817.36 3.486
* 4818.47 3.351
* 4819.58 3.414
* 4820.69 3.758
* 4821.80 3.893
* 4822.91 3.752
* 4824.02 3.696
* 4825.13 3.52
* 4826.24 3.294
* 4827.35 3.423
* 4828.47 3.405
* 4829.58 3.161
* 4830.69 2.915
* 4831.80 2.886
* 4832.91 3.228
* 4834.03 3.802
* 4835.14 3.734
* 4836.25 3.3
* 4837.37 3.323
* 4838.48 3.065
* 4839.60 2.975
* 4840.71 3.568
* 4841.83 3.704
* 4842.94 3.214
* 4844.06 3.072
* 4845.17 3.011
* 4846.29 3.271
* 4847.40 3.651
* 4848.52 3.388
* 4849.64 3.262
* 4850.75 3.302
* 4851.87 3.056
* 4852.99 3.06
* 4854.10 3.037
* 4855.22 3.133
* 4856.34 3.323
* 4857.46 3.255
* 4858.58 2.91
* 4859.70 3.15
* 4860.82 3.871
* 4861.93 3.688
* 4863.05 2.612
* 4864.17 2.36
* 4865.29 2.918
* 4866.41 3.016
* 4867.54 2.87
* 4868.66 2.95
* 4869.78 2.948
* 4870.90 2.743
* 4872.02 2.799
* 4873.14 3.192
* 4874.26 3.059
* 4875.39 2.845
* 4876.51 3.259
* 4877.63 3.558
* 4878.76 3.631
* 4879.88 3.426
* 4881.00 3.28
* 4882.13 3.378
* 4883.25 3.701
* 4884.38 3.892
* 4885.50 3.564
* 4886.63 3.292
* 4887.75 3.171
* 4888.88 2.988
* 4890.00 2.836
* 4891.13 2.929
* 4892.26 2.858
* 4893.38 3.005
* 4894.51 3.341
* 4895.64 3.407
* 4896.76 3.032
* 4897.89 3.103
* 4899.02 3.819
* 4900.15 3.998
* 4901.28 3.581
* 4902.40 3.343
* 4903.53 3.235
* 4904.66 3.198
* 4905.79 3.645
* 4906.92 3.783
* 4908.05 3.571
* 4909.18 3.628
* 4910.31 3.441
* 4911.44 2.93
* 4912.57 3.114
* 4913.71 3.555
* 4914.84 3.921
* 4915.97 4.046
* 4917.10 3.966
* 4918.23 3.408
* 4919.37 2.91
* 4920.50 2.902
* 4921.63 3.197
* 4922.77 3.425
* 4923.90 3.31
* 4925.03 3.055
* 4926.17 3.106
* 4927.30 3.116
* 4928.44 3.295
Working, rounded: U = 3.64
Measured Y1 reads -1.40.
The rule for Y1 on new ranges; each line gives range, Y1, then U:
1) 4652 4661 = -1.46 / 3.82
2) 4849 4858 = -1.29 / 3.30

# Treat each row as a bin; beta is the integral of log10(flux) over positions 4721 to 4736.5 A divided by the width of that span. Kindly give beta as 0.531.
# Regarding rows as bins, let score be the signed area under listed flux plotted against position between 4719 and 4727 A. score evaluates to 28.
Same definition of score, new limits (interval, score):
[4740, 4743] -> 10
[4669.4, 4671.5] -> 8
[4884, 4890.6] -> 22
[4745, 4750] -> 16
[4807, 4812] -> 18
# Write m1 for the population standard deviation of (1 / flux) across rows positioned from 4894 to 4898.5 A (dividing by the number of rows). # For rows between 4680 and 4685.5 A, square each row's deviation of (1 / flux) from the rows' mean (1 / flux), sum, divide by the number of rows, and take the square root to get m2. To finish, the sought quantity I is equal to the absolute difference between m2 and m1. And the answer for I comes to 0.002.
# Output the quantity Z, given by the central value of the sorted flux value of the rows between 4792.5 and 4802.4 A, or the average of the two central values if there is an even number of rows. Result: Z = 3.28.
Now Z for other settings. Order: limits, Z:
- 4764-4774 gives 3.39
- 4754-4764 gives 3.34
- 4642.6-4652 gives 3.15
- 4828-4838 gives 3.30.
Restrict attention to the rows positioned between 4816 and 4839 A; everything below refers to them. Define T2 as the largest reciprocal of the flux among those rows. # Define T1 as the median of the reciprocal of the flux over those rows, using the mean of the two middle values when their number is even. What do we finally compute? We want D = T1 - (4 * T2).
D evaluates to -1.09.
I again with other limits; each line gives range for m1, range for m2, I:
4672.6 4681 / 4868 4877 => 0.007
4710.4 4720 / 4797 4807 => 0.016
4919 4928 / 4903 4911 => 0.000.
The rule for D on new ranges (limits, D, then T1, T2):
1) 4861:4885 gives -1.37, 0.327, 0.424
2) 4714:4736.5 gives -1.00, 0.298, 0.325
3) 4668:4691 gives -1.14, 0.292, 0.358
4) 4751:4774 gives -1.05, 0.302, 0.339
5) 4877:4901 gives -1.11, 0.299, 0.353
